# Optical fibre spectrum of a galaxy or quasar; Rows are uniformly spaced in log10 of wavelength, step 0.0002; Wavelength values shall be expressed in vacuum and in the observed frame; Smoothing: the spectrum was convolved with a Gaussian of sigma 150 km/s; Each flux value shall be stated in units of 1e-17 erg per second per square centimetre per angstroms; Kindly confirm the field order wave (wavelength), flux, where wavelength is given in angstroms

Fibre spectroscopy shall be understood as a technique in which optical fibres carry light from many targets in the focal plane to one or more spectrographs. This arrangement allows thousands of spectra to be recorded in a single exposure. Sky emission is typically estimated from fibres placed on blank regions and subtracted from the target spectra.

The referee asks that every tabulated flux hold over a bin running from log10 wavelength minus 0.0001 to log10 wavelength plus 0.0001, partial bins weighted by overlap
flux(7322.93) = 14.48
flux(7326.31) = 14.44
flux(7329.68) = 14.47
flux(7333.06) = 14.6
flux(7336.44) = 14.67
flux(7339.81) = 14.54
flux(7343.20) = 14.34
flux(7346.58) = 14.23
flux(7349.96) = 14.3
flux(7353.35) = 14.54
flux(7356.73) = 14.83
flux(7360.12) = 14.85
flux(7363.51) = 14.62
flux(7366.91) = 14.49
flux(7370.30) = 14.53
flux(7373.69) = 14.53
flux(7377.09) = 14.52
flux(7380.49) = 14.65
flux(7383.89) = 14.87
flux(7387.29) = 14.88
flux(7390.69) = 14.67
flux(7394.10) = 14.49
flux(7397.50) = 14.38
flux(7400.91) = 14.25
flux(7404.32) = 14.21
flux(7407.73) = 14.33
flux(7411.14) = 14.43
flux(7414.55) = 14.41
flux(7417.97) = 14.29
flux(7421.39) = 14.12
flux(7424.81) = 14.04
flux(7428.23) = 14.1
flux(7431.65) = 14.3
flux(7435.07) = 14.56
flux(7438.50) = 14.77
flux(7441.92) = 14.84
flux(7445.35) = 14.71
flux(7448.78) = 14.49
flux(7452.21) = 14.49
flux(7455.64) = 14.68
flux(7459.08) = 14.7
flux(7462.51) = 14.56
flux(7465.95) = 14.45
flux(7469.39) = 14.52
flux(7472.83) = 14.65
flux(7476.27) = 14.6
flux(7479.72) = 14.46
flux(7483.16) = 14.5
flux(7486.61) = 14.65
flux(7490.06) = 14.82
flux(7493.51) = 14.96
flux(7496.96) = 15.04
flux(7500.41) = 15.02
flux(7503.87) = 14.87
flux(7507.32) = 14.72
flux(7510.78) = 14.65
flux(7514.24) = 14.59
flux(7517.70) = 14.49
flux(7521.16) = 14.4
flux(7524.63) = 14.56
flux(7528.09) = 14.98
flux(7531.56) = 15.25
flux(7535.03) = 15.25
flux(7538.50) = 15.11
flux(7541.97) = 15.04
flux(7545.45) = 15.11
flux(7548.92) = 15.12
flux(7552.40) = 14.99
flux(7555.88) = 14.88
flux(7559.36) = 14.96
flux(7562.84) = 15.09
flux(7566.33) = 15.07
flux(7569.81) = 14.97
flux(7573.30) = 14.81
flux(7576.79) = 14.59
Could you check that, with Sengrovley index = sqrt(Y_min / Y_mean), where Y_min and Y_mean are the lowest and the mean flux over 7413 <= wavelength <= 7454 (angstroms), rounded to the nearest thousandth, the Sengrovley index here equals 0.987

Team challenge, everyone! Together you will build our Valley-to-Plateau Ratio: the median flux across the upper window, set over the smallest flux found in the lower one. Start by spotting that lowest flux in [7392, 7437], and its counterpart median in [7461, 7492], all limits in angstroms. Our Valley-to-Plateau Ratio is 1.04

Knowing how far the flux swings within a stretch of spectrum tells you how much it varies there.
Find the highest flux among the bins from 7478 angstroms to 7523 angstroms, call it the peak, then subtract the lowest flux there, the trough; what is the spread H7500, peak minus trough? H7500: 0.64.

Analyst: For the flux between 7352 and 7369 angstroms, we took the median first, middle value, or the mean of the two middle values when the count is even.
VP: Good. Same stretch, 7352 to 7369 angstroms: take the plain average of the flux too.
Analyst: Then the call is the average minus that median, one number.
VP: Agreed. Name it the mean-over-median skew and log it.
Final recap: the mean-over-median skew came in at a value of 0.046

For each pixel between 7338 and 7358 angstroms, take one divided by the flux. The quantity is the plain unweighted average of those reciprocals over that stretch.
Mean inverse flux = 0.0692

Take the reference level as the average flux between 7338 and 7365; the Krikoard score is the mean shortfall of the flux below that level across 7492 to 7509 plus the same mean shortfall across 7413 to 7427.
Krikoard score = -0.1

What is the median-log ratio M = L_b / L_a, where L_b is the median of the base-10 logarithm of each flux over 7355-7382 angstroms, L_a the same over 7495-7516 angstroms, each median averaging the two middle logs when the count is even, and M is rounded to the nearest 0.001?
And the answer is 0.994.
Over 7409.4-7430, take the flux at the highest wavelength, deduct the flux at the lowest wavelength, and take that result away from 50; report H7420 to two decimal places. 50.33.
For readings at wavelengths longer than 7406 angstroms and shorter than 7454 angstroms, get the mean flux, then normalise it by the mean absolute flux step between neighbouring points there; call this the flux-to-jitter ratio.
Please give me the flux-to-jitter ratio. 114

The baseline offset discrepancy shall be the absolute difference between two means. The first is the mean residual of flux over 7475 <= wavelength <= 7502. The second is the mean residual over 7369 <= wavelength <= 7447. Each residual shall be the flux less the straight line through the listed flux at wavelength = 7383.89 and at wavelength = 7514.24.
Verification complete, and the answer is 0.46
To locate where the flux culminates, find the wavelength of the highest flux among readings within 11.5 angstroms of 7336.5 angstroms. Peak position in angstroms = 7336.44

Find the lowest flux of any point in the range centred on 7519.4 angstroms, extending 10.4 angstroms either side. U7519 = 14.4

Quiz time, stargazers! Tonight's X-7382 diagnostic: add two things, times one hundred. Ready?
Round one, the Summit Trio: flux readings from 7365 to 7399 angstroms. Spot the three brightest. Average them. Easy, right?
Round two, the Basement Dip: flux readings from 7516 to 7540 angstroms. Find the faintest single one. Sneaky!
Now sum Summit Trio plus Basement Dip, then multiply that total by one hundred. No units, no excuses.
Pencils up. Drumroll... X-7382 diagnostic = 2921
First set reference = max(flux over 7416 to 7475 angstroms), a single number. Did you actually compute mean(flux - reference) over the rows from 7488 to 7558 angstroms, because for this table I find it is 0.05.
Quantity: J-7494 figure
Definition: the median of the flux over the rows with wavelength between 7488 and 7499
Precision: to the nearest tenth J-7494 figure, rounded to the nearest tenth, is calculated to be 15.0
